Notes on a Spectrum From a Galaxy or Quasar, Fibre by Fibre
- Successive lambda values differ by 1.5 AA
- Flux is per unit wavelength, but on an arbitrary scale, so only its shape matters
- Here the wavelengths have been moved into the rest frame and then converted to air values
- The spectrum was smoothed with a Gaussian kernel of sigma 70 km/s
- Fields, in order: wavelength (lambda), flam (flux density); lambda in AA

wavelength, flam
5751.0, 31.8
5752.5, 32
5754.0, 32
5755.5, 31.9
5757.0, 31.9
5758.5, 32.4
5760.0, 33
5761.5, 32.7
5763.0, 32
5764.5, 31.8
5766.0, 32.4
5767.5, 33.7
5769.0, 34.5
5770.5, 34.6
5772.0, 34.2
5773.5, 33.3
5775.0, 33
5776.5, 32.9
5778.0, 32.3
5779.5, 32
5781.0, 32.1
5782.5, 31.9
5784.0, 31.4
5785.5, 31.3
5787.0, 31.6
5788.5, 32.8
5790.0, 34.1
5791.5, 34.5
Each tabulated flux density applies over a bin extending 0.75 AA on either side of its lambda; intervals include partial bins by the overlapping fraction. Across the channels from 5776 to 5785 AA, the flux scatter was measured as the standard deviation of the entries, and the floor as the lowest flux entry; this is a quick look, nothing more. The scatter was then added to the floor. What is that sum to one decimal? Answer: 31.9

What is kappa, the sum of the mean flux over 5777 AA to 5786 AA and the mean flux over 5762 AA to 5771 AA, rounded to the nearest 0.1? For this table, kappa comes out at 65.0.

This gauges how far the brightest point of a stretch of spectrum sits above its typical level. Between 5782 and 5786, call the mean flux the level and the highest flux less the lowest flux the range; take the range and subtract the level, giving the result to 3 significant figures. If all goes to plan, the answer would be -30.9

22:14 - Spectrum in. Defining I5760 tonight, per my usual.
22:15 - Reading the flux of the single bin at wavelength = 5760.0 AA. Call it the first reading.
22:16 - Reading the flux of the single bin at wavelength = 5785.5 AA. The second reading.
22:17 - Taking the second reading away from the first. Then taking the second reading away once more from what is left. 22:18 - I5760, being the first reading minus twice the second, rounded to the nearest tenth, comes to -29.6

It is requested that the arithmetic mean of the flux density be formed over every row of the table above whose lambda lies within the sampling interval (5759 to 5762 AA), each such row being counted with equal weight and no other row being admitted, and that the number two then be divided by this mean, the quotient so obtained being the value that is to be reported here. 0.0609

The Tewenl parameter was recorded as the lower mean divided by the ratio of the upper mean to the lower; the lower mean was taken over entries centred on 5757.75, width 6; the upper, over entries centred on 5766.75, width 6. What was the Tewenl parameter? 31.5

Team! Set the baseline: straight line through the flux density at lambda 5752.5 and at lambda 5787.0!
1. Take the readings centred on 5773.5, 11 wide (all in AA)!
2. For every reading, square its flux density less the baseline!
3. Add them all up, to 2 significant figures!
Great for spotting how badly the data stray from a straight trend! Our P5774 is 27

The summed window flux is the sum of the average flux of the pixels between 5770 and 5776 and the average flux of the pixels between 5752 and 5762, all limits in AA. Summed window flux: 66.0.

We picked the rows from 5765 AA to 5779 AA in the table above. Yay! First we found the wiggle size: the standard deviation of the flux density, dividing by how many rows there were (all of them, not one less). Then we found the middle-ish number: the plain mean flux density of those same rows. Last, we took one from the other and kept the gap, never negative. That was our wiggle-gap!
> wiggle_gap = 32.6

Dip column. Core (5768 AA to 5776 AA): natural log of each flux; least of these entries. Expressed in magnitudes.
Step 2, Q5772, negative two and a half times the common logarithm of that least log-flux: -1.359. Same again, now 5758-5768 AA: -1.348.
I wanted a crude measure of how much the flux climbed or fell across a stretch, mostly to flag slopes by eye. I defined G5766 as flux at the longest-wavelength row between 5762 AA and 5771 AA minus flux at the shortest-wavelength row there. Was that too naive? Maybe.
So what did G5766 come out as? 2.6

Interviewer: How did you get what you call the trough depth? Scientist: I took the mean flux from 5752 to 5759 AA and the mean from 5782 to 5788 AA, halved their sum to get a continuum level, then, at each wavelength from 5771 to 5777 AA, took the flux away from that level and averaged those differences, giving -1.6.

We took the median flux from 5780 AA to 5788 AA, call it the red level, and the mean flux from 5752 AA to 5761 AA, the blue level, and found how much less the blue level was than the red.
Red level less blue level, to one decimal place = -0.6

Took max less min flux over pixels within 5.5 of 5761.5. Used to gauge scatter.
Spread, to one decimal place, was 1.2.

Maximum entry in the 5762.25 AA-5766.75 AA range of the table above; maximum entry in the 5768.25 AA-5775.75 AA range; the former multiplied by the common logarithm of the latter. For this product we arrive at 49.9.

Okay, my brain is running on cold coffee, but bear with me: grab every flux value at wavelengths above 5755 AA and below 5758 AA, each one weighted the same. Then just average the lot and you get 31.9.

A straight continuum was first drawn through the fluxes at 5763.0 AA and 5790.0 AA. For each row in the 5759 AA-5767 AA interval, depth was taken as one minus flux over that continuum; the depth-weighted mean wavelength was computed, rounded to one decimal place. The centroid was 5760.4 AA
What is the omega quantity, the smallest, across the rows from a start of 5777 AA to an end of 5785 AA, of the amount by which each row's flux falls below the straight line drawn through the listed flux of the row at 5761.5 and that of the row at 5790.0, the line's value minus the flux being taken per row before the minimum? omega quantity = 1.2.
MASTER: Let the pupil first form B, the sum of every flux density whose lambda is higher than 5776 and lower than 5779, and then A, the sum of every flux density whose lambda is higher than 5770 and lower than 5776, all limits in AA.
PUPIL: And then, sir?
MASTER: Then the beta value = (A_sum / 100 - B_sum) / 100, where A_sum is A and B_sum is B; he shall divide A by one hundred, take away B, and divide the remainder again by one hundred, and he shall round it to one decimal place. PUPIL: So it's -0.6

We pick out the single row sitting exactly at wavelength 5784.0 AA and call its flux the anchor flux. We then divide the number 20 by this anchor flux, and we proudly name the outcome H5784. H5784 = 0.637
